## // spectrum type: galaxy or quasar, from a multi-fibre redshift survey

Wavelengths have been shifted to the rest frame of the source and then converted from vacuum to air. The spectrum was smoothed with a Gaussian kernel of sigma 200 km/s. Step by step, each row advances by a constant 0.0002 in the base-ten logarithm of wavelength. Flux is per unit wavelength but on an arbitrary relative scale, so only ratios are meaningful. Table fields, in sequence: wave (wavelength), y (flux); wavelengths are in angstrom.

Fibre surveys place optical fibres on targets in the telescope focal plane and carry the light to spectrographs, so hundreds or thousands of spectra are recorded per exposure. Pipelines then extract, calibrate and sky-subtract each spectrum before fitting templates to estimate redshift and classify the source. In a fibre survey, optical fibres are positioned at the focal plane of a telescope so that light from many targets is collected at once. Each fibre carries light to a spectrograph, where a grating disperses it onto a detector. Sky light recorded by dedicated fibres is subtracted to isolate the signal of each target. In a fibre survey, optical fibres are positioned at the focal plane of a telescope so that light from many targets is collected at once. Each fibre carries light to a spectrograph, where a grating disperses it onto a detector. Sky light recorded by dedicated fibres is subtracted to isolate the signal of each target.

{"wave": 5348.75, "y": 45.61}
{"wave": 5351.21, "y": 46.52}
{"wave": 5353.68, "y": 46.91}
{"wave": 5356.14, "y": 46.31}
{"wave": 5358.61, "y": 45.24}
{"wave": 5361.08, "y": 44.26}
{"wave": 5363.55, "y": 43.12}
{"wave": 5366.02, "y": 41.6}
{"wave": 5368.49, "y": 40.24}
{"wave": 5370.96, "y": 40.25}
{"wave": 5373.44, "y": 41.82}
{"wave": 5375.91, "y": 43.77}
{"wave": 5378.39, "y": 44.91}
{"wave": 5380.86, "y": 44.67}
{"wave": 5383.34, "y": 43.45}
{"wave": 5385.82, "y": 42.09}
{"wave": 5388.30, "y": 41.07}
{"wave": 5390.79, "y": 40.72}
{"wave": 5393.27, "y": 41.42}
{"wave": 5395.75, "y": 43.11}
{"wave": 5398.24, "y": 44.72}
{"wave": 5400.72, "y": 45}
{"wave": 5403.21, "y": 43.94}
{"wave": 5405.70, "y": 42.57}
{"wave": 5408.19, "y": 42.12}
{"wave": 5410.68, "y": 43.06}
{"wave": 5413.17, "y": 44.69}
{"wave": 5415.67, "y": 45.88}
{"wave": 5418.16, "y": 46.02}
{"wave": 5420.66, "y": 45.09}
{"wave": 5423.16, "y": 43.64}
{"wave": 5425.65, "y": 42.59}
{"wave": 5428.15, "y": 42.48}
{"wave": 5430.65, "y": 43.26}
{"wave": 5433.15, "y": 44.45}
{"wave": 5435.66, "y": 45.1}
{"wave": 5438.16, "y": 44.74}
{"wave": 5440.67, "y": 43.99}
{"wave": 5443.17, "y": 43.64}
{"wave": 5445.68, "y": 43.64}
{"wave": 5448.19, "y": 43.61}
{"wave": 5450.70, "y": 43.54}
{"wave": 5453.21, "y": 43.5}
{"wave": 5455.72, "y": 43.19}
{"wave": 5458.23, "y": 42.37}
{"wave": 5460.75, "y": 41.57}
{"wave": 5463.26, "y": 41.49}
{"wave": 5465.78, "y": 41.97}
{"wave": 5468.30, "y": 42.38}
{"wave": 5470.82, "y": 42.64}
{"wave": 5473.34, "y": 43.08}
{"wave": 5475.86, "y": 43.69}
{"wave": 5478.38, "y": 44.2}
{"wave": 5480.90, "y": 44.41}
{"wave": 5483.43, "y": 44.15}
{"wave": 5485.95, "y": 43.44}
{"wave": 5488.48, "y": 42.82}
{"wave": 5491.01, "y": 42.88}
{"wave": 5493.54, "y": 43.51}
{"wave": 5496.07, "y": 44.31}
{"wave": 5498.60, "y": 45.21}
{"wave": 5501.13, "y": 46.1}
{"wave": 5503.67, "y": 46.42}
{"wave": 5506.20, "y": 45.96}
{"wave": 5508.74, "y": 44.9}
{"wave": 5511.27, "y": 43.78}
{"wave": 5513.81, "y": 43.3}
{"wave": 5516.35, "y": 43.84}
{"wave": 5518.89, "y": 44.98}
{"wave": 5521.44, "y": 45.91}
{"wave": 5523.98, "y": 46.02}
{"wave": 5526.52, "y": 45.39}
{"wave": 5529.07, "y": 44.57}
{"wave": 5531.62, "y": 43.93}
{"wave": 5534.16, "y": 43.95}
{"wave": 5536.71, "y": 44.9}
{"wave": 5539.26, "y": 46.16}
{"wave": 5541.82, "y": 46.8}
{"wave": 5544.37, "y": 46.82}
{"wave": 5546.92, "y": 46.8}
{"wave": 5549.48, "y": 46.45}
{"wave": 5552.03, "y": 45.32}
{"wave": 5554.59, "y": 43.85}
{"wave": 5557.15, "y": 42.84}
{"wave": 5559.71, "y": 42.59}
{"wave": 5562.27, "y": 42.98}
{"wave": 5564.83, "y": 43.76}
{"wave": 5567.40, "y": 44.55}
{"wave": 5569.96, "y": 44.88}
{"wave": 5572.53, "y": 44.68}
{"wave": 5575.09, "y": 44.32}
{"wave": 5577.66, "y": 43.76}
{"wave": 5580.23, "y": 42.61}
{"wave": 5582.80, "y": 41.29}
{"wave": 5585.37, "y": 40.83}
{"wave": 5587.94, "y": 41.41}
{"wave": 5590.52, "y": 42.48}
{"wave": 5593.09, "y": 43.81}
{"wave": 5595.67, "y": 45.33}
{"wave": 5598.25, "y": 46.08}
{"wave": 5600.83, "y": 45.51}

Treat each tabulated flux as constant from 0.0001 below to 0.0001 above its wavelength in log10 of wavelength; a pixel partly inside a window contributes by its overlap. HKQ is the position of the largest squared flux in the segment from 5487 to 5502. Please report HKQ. 5501.13 angstrom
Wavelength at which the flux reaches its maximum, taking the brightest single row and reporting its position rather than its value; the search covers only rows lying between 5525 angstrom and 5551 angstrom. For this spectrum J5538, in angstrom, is 5544.37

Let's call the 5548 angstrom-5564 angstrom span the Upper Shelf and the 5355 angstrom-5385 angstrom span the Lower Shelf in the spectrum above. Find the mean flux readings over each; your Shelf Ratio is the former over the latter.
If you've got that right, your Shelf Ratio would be 1.02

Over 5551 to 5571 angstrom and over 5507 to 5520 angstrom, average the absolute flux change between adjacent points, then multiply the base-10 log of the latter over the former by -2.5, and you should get -0.1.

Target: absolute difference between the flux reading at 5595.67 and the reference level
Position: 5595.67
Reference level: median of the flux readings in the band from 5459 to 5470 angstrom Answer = 3.56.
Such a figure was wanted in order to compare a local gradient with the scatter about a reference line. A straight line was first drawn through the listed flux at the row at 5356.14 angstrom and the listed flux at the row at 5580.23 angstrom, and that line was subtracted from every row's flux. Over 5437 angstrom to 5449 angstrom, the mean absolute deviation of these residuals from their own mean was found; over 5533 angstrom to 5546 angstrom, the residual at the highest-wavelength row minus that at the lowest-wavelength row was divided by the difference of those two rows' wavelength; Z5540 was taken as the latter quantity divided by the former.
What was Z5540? 1.0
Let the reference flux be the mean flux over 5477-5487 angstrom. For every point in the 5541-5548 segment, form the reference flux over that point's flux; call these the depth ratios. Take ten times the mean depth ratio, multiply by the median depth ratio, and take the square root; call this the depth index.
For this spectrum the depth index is 2.98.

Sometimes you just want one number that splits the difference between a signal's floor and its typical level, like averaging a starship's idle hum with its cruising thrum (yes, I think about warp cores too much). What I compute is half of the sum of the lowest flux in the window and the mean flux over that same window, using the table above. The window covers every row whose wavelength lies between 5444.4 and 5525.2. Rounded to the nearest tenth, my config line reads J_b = 42.7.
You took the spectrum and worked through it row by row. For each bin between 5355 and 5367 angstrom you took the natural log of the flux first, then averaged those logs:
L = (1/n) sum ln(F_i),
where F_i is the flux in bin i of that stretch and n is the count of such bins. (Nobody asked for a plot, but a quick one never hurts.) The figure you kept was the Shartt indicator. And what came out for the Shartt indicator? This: 3.79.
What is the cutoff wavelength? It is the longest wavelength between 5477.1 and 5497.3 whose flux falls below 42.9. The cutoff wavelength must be 5491.01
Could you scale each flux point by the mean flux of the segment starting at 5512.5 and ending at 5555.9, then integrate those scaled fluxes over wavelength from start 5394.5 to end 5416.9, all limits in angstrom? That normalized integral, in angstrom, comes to 21.7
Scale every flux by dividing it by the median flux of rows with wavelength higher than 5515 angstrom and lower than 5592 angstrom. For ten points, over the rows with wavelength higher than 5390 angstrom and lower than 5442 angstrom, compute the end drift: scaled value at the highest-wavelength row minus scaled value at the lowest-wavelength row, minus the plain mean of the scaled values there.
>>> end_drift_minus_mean -0.91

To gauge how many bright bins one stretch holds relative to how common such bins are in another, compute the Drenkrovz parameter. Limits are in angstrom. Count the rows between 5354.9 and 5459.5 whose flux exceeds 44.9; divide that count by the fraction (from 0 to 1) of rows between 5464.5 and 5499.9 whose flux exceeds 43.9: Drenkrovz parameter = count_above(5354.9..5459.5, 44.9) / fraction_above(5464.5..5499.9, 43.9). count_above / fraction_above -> 22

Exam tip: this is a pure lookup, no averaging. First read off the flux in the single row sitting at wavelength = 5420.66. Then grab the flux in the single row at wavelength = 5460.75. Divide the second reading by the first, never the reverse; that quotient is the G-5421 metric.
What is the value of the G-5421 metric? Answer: 0.92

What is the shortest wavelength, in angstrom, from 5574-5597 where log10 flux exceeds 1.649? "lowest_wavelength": 5595.67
